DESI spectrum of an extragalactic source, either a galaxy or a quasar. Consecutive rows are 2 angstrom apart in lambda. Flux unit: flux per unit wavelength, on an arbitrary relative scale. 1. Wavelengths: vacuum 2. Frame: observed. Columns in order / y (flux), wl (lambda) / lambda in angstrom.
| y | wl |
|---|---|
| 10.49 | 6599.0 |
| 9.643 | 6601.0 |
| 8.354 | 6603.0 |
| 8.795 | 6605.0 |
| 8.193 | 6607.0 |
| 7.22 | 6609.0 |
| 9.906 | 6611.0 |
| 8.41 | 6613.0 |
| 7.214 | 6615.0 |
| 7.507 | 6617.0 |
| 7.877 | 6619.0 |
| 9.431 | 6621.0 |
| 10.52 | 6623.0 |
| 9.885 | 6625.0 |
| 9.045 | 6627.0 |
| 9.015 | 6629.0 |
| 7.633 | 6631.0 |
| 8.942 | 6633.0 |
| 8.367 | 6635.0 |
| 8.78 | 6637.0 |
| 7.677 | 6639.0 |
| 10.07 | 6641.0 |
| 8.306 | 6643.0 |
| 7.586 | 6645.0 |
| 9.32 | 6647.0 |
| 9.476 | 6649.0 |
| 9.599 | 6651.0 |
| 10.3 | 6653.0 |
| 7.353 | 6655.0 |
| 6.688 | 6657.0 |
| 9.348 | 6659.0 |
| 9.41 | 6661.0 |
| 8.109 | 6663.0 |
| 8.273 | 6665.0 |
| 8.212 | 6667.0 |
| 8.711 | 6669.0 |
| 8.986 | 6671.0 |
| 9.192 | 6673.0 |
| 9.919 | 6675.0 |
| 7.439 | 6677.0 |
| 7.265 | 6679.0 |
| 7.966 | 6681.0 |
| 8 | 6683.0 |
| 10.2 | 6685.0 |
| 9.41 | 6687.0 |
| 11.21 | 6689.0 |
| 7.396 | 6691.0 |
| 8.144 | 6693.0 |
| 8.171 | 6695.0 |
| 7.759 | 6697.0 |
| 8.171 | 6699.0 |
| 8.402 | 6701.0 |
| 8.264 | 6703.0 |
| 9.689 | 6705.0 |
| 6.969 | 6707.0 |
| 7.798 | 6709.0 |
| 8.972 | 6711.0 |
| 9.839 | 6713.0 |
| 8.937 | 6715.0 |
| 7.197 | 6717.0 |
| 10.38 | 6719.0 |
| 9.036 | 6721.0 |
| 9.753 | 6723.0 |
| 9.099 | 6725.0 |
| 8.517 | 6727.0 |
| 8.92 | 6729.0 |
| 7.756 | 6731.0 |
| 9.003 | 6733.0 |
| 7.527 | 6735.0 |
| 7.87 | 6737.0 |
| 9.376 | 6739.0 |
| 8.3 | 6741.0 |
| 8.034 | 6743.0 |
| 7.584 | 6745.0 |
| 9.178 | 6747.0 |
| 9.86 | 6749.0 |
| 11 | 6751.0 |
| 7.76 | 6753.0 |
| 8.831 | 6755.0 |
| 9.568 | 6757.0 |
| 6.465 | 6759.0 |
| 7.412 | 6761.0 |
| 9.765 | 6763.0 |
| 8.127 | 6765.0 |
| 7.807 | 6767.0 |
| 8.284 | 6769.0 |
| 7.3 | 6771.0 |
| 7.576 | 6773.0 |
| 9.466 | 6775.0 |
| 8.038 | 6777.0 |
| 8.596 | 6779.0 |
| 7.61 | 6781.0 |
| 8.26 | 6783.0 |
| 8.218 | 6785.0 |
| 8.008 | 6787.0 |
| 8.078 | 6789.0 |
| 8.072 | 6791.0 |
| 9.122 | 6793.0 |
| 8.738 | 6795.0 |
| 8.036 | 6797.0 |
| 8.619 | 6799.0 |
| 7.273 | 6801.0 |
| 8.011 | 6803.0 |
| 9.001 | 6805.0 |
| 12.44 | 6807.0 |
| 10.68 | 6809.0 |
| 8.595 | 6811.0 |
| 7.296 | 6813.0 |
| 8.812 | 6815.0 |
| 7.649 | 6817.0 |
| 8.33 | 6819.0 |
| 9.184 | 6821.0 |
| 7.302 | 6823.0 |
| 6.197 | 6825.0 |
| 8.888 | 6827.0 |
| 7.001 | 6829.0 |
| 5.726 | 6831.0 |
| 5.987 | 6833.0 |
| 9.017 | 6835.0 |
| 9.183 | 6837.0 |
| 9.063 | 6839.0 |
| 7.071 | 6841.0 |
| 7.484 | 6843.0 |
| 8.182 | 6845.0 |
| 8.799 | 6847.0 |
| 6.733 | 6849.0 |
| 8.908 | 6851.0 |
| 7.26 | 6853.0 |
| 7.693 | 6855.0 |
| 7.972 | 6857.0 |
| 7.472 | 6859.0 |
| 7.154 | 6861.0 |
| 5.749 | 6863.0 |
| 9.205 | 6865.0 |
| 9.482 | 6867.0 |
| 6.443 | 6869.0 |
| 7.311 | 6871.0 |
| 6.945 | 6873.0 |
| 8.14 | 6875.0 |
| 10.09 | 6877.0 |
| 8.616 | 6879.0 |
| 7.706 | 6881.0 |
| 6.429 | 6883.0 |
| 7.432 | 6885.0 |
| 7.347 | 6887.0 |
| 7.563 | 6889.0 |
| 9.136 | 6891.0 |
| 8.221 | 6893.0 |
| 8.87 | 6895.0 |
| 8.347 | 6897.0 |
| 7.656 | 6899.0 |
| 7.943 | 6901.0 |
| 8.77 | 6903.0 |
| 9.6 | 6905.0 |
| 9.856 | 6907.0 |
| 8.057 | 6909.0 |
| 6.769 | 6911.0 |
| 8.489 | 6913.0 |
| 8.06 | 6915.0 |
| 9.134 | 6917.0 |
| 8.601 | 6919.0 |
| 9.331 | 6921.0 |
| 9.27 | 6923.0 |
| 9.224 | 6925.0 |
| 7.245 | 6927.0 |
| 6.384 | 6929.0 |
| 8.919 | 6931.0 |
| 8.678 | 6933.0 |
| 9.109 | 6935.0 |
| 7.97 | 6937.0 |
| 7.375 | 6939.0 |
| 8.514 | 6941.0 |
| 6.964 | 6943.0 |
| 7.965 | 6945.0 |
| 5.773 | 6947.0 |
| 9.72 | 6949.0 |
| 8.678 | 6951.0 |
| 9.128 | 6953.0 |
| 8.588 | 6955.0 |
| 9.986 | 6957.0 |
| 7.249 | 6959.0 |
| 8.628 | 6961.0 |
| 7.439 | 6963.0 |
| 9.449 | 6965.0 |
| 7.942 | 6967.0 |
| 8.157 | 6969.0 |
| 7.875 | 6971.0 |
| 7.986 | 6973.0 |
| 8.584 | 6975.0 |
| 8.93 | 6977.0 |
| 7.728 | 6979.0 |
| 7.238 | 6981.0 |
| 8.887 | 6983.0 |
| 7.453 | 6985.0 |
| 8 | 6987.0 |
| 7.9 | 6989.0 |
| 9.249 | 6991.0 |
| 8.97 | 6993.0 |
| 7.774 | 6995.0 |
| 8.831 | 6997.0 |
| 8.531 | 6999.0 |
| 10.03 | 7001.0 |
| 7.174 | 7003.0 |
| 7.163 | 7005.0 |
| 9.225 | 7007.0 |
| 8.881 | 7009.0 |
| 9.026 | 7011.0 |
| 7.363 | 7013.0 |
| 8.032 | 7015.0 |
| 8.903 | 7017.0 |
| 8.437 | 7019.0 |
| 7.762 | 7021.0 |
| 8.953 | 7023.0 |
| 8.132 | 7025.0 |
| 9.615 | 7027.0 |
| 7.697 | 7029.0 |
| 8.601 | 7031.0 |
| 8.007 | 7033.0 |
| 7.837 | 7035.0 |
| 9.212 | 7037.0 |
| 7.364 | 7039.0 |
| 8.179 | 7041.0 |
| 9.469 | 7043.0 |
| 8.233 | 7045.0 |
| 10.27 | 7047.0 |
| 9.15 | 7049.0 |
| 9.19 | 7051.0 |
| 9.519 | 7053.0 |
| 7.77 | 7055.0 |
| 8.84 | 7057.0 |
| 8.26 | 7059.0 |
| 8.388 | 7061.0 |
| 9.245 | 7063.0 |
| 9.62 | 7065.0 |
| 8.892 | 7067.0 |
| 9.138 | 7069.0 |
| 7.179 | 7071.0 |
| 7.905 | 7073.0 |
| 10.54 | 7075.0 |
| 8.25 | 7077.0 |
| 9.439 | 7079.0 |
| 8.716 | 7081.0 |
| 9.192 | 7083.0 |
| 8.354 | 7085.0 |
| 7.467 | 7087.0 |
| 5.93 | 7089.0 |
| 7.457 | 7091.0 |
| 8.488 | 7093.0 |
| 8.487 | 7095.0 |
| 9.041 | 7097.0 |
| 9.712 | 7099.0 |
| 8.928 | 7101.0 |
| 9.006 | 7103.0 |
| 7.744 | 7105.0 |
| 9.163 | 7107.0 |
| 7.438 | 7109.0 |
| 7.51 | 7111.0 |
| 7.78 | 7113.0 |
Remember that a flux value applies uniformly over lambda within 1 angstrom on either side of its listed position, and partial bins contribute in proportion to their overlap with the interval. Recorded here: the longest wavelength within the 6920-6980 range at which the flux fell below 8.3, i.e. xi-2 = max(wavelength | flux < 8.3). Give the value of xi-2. 6979.0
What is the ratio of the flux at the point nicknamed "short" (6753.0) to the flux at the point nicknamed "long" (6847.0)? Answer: 0.88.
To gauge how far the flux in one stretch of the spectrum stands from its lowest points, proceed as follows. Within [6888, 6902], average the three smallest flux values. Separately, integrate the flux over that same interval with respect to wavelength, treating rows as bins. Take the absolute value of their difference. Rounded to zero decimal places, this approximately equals 108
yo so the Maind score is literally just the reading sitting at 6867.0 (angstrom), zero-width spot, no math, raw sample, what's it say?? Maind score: 9.482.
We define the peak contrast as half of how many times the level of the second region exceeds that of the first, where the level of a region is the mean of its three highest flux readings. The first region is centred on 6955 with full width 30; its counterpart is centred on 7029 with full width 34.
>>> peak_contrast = 0.485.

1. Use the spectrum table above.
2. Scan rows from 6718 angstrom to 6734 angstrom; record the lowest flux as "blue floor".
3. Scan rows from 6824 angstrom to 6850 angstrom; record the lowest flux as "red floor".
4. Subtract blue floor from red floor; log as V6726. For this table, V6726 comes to -2.0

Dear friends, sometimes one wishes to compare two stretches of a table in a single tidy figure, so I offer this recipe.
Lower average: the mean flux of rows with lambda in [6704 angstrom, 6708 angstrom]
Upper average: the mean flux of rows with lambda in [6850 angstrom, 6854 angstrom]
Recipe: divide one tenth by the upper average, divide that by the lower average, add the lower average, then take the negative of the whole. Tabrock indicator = -8.3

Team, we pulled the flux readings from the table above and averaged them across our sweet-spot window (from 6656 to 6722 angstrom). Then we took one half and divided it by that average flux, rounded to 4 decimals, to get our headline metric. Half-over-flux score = 0.0582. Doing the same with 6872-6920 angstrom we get 0.0607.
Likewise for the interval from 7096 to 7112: 0.0584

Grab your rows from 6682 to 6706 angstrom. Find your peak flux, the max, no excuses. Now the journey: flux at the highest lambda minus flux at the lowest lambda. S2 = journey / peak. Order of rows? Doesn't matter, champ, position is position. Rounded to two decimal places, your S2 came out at 0.15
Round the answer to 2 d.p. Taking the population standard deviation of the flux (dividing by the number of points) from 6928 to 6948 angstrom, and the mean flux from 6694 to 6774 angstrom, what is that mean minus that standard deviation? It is 7.44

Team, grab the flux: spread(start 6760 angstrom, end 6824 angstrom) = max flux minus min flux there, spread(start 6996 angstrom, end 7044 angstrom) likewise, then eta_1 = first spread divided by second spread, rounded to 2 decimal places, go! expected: 1.80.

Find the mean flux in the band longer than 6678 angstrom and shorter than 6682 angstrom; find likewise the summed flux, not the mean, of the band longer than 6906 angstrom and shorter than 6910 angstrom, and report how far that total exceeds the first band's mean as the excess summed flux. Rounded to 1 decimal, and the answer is 10.3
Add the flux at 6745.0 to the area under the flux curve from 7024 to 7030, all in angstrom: 58.5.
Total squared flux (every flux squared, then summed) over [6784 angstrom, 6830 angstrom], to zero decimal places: 1664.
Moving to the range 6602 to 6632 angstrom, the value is 1124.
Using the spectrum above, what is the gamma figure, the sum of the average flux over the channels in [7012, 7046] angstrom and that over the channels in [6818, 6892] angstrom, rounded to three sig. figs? 16.1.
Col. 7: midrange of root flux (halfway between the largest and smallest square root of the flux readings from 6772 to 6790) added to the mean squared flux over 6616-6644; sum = 81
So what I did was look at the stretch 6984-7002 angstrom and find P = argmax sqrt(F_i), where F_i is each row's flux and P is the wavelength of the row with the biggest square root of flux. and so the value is 7001.0 angstrom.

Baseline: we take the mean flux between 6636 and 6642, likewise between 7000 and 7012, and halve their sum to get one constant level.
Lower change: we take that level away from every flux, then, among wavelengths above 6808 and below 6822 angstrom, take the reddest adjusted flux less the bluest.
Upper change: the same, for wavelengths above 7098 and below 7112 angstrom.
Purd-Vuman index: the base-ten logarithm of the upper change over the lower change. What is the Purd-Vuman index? 0.17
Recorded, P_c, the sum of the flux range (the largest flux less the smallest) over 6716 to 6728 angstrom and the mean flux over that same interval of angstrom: 12.2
